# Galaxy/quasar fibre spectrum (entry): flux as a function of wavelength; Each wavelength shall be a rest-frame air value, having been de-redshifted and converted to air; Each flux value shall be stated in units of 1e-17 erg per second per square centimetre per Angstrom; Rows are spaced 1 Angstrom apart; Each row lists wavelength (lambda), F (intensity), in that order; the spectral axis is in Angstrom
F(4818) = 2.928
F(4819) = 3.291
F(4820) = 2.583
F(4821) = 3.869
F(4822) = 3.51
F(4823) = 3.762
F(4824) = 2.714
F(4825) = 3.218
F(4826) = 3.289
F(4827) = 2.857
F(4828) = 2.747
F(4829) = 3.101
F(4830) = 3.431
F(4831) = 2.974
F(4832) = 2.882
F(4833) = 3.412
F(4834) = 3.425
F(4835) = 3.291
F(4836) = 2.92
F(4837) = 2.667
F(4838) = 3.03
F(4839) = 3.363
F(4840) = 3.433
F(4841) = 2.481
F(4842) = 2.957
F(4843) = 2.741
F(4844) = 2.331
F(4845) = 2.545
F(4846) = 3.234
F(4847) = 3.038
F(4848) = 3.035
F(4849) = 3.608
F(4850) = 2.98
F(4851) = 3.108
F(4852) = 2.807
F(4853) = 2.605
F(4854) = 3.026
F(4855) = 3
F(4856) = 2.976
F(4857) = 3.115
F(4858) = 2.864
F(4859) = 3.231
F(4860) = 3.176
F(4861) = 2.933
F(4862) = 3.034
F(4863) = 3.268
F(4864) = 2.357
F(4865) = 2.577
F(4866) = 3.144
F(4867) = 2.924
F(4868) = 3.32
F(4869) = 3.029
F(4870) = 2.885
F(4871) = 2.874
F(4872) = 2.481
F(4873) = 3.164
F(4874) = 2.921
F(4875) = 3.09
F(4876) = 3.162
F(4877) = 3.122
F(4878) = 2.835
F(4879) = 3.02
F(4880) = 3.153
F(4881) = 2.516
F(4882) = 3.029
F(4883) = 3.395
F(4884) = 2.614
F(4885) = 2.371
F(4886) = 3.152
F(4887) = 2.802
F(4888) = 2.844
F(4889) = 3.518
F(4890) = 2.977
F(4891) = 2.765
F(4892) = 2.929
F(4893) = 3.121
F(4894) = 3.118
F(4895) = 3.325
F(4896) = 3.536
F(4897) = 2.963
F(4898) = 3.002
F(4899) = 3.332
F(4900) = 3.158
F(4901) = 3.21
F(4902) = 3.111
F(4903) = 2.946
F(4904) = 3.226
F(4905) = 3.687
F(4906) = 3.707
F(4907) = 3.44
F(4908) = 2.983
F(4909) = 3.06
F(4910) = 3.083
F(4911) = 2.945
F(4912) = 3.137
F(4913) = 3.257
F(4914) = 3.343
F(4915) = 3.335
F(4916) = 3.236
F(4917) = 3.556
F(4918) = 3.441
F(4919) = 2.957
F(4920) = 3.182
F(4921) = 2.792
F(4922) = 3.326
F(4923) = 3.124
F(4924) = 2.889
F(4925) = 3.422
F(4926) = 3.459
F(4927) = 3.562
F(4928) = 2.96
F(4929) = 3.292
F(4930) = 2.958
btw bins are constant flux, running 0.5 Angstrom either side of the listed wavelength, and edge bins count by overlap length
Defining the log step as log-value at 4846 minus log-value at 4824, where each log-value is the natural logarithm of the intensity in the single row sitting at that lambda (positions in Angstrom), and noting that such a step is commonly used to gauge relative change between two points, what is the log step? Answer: 0.18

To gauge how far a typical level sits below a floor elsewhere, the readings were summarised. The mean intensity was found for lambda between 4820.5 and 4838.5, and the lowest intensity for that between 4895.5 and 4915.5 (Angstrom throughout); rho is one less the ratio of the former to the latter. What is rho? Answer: -0.08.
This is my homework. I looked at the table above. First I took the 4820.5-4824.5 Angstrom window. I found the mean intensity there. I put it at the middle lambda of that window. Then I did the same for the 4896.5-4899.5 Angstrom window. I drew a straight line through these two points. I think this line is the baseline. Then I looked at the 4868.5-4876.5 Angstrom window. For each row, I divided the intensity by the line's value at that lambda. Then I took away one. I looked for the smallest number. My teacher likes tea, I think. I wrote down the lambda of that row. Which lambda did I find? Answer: 4872 Angstrom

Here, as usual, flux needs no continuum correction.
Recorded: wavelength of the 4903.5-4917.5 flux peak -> 4906 Angstrom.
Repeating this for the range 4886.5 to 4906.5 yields 4906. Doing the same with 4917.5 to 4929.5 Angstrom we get 4927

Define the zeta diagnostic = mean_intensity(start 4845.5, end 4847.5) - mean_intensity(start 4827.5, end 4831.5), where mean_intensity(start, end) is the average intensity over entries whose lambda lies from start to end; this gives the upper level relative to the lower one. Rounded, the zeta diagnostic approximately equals 0.073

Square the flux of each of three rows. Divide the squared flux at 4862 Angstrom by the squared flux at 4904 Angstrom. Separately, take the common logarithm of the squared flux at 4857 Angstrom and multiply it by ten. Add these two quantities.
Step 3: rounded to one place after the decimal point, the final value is 10.8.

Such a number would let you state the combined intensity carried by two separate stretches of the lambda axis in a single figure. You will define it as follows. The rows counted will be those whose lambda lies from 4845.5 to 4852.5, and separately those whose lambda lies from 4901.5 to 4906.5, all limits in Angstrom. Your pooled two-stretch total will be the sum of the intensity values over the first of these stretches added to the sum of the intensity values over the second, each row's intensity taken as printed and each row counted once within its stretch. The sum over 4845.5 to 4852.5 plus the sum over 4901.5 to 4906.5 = 38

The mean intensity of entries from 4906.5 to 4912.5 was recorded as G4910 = 3.11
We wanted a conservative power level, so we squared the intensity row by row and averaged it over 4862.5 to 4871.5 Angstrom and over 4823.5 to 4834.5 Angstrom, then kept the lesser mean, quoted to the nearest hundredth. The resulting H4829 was 8.68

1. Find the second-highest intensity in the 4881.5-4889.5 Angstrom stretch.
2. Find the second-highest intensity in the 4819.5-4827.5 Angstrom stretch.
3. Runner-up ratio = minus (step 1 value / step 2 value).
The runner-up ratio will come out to -0.90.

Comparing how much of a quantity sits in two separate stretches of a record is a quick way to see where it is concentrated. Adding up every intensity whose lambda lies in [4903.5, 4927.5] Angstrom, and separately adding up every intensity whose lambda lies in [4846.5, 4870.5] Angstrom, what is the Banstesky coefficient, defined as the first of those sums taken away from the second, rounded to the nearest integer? -6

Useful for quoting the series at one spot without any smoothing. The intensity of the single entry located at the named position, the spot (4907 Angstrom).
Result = 3.44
